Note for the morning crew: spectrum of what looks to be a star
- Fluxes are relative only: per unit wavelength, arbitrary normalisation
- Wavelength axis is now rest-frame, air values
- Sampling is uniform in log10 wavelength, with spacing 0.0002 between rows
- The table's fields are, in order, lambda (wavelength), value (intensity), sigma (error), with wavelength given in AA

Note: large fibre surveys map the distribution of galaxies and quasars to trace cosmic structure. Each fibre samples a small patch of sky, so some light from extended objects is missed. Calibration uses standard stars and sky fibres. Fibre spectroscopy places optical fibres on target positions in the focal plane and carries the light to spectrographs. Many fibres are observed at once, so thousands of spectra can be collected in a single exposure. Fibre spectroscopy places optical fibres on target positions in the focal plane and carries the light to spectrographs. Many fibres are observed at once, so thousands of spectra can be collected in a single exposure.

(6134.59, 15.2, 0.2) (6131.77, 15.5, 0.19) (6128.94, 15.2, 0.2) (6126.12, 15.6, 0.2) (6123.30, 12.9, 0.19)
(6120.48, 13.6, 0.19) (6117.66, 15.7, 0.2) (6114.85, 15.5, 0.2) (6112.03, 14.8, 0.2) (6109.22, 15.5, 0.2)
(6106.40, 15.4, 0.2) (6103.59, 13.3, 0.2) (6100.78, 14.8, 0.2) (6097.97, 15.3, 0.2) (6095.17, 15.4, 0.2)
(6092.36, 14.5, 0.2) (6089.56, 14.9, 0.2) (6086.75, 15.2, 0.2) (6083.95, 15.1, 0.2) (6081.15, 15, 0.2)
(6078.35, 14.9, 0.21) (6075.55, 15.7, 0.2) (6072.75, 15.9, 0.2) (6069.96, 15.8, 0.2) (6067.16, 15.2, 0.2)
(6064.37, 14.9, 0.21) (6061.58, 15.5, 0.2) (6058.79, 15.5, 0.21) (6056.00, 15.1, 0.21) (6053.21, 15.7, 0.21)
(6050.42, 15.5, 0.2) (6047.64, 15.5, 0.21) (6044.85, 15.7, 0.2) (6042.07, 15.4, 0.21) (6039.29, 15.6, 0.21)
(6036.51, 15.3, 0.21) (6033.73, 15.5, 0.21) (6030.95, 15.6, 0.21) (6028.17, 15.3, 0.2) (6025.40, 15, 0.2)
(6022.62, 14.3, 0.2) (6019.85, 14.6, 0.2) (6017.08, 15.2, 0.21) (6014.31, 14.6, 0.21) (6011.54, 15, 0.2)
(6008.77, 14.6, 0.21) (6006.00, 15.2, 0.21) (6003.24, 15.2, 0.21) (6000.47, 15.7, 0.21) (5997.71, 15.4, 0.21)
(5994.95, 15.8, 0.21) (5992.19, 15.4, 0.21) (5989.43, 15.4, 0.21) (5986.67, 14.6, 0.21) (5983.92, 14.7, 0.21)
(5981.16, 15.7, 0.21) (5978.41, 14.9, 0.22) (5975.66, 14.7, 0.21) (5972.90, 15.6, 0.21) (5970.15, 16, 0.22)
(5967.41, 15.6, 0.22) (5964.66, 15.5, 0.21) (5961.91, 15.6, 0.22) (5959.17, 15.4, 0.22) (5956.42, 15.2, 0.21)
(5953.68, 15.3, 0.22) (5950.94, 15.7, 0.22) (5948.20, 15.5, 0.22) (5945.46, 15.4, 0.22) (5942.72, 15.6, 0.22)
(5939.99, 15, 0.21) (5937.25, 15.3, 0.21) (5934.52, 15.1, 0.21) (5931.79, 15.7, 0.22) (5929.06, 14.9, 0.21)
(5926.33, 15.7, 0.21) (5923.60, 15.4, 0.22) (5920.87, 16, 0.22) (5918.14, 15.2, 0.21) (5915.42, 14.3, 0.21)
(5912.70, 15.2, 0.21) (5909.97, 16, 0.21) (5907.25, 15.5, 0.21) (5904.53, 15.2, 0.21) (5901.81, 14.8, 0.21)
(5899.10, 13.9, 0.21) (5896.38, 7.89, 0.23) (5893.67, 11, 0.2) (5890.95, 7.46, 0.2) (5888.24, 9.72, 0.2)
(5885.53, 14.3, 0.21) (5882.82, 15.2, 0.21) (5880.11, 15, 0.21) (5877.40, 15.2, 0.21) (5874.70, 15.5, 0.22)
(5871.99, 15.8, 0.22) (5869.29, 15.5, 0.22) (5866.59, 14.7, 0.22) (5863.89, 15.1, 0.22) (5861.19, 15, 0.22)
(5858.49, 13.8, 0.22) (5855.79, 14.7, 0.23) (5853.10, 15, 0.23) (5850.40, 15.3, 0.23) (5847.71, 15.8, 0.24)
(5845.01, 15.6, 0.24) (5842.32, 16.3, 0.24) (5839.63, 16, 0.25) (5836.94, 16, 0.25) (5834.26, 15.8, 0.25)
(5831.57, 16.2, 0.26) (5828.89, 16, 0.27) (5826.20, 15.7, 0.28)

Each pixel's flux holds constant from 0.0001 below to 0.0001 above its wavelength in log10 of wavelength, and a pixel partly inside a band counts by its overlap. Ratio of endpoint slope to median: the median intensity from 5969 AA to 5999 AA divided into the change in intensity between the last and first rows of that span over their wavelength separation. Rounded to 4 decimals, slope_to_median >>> -0.0014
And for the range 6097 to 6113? -0.0024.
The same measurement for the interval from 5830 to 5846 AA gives -0.0028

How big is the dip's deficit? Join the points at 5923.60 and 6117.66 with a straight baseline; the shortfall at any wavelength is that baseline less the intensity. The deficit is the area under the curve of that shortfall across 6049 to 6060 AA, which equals 1.7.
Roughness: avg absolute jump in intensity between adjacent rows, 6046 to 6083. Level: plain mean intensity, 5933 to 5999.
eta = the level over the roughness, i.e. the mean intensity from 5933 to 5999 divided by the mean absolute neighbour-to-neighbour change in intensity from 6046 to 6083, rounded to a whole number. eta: 47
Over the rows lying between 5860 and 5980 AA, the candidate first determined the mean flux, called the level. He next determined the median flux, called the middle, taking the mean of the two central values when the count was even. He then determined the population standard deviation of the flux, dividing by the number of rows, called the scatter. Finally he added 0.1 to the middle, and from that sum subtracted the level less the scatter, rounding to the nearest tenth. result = 2.5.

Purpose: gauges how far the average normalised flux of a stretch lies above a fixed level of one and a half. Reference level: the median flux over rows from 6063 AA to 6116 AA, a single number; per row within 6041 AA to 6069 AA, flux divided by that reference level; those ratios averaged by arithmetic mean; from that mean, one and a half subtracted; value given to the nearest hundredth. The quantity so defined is -0.49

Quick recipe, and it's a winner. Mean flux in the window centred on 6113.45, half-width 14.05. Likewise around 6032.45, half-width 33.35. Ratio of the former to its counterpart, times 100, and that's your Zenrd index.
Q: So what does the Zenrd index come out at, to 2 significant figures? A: 97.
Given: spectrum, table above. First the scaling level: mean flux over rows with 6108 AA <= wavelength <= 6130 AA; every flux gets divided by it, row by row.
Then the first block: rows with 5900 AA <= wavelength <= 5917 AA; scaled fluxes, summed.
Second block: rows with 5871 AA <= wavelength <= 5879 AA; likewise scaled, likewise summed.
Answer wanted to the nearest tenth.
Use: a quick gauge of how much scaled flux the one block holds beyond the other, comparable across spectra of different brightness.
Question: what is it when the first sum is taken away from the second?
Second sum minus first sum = -3.0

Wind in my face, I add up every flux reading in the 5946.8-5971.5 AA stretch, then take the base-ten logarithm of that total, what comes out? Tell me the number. 2.15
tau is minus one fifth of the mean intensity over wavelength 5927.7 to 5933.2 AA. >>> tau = -3.06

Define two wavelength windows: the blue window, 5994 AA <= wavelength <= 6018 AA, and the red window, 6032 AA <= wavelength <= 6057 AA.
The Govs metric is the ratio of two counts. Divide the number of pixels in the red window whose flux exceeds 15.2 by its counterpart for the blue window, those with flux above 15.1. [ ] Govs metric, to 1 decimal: 1.3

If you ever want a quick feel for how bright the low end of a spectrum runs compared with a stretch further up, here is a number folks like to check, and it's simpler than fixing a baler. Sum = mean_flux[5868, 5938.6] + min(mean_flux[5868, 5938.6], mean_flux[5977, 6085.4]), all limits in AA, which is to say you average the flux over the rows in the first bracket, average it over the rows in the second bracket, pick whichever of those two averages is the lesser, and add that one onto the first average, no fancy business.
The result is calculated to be 28.52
